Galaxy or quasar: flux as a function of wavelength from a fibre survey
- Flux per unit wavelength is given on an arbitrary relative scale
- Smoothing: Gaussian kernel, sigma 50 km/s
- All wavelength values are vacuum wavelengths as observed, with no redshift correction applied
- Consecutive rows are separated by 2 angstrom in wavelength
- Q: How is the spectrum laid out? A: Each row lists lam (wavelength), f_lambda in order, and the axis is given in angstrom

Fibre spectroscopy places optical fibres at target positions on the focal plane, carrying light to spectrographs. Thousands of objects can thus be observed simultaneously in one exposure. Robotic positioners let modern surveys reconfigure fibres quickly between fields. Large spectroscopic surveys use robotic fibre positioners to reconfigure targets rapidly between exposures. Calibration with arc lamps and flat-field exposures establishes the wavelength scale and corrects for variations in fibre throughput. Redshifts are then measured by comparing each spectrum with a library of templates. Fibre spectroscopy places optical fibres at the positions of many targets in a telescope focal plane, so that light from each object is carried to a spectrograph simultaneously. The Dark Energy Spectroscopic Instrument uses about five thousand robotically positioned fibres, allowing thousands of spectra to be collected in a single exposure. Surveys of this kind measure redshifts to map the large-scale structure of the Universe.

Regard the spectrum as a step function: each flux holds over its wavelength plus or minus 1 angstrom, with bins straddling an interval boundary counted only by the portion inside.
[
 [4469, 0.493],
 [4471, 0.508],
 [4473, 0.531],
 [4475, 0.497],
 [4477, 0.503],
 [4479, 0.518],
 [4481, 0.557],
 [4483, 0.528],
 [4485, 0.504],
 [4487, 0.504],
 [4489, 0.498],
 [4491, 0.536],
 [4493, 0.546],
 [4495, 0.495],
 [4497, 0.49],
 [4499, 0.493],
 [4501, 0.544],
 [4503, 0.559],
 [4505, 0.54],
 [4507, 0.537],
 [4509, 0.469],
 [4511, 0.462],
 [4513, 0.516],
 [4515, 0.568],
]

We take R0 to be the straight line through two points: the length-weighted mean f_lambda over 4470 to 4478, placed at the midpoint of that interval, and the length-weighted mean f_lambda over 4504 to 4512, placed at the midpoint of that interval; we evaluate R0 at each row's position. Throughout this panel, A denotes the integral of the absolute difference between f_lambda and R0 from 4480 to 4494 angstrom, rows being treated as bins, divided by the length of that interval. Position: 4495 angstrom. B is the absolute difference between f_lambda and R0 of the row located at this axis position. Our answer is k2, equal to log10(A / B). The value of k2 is 0.34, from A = 0.022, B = 0.010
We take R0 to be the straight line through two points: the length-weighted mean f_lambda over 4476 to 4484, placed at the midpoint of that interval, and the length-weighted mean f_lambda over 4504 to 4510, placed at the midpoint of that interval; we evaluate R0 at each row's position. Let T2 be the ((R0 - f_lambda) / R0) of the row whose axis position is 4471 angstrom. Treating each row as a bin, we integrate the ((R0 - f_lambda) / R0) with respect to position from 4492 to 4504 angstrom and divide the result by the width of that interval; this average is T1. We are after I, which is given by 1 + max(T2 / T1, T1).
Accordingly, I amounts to 1.00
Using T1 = 0.00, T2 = 0.042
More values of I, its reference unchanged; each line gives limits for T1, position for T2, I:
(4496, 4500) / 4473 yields 1.05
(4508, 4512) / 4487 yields 1.40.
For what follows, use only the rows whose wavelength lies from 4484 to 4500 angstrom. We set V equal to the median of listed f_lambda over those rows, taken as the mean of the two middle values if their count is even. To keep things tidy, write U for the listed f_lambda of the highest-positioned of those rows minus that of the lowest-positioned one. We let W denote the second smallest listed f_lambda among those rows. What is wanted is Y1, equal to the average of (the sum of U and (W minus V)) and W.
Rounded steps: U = -0.011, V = 0.501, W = 0.493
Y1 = 0.24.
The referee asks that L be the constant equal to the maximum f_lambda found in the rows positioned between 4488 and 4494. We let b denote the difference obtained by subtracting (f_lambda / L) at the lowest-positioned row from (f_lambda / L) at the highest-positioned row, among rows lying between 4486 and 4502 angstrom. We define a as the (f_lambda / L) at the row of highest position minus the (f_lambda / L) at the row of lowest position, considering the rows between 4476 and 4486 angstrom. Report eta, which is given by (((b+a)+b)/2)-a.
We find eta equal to 0.07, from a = 0.002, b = 0.07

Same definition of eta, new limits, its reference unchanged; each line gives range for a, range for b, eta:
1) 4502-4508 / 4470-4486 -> 0.01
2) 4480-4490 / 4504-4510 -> -0.08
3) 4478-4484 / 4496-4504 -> 0.12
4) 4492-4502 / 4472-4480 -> -0.02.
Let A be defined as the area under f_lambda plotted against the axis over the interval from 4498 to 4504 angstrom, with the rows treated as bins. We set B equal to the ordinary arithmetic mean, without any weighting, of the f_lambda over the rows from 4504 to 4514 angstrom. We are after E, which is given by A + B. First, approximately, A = 3.2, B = 0.505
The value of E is 3.7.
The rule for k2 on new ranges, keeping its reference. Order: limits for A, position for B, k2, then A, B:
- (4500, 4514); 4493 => -0.05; 0.037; 0.041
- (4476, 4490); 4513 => -0.03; 0.014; 0.015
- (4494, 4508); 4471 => 1.08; 0.029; 0.002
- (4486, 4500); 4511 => -0.37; 0.017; 0.039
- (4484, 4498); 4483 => -0.11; 0.016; 0.020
